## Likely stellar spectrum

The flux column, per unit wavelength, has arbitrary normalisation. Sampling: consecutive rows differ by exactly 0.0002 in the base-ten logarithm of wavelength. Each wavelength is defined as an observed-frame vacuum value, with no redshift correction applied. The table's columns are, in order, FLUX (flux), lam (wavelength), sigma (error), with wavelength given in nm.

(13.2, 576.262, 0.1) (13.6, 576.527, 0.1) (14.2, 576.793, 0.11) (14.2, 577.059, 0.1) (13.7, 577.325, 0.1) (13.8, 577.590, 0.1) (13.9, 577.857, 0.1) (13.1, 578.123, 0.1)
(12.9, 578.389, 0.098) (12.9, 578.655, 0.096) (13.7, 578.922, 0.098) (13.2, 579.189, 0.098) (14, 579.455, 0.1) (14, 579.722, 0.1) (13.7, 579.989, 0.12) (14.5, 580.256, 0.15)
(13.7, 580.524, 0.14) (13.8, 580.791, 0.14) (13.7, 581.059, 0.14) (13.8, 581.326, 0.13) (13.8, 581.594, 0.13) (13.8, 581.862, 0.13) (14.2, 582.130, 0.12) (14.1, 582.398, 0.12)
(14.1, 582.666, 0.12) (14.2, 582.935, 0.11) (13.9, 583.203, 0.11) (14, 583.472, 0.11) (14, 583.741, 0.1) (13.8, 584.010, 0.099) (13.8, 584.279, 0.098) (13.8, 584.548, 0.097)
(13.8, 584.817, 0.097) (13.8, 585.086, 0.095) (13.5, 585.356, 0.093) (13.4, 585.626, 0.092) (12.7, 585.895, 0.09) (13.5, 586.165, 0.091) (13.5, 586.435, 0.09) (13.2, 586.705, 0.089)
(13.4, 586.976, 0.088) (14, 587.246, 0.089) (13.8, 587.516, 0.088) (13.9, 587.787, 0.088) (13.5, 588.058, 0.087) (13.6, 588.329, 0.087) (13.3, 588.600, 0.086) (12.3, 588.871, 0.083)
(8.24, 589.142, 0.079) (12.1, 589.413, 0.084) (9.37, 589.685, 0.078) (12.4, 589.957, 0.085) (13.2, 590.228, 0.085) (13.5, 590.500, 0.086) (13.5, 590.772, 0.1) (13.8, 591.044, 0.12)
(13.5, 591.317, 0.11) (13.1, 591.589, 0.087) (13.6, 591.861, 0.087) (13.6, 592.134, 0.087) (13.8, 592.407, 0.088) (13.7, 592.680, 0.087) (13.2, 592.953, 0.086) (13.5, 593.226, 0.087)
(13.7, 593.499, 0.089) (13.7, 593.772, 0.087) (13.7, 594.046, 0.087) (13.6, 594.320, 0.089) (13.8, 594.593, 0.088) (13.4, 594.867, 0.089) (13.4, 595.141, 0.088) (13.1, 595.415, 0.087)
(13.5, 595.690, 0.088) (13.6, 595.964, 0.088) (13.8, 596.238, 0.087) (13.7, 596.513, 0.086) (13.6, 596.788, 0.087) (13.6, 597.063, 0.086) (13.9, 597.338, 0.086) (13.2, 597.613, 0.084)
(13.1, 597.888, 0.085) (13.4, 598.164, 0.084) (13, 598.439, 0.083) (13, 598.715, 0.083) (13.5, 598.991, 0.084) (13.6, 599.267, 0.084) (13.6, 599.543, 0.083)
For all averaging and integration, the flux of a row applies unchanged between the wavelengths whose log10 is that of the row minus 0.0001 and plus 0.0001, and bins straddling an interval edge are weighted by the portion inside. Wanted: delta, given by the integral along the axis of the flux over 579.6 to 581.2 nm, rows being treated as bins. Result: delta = 22.2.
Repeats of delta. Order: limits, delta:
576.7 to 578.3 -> 22.0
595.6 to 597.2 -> 21.8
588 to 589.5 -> 18.2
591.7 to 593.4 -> 23.1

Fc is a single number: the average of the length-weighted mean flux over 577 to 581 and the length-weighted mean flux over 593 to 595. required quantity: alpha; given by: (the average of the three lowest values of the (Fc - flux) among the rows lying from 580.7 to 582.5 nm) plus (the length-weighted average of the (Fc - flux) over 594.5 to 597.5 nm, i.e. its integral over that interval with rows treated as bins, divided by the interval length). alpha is -0.3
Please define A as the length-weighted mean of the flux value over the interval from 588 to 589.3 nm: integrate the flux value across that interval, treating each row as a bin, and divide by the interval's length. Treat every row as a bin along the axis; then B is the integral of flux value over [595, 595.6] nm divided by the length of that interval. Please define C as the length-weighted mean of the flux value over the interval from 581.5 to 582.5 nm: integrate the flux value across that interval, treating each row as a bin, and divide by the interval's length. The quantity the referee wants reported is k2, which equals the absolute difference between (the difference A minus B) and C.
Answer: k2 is 15.1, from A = 12.1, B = 13.3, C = 14.0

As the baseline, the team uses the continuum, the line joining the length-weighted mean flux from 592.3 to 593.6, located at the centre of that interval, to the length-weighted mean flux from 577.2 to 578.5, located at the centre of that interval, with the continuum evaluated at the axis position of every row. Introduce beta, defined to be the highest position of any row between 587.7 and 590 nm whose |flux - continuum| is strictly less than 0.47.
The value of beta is 588.600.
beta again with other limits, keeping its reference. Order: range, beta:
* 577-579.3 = 579.189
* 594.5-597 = 596.788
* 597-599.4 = 599.267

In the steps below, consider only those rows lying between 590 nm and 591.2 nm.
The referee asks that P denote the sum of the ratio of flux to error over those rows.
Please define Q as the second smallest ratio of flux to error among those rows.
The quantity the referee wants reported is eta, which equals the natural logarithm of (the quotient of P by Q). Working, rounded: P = 562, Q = 135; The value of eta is 1.43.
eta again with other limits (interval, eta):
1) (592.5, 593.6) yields 1.39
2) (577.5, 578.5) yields 1.41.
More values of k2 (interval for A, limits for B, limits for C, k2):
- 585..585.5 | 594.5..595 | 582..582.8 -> 14.1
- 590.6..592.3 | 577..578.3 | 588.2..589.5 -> 12.1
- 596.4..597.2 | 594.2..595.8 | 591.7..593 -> 13.4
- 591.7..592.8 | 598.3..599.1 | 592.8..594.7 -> 13.1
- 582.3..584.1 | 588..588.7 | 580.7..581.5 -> 13.2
